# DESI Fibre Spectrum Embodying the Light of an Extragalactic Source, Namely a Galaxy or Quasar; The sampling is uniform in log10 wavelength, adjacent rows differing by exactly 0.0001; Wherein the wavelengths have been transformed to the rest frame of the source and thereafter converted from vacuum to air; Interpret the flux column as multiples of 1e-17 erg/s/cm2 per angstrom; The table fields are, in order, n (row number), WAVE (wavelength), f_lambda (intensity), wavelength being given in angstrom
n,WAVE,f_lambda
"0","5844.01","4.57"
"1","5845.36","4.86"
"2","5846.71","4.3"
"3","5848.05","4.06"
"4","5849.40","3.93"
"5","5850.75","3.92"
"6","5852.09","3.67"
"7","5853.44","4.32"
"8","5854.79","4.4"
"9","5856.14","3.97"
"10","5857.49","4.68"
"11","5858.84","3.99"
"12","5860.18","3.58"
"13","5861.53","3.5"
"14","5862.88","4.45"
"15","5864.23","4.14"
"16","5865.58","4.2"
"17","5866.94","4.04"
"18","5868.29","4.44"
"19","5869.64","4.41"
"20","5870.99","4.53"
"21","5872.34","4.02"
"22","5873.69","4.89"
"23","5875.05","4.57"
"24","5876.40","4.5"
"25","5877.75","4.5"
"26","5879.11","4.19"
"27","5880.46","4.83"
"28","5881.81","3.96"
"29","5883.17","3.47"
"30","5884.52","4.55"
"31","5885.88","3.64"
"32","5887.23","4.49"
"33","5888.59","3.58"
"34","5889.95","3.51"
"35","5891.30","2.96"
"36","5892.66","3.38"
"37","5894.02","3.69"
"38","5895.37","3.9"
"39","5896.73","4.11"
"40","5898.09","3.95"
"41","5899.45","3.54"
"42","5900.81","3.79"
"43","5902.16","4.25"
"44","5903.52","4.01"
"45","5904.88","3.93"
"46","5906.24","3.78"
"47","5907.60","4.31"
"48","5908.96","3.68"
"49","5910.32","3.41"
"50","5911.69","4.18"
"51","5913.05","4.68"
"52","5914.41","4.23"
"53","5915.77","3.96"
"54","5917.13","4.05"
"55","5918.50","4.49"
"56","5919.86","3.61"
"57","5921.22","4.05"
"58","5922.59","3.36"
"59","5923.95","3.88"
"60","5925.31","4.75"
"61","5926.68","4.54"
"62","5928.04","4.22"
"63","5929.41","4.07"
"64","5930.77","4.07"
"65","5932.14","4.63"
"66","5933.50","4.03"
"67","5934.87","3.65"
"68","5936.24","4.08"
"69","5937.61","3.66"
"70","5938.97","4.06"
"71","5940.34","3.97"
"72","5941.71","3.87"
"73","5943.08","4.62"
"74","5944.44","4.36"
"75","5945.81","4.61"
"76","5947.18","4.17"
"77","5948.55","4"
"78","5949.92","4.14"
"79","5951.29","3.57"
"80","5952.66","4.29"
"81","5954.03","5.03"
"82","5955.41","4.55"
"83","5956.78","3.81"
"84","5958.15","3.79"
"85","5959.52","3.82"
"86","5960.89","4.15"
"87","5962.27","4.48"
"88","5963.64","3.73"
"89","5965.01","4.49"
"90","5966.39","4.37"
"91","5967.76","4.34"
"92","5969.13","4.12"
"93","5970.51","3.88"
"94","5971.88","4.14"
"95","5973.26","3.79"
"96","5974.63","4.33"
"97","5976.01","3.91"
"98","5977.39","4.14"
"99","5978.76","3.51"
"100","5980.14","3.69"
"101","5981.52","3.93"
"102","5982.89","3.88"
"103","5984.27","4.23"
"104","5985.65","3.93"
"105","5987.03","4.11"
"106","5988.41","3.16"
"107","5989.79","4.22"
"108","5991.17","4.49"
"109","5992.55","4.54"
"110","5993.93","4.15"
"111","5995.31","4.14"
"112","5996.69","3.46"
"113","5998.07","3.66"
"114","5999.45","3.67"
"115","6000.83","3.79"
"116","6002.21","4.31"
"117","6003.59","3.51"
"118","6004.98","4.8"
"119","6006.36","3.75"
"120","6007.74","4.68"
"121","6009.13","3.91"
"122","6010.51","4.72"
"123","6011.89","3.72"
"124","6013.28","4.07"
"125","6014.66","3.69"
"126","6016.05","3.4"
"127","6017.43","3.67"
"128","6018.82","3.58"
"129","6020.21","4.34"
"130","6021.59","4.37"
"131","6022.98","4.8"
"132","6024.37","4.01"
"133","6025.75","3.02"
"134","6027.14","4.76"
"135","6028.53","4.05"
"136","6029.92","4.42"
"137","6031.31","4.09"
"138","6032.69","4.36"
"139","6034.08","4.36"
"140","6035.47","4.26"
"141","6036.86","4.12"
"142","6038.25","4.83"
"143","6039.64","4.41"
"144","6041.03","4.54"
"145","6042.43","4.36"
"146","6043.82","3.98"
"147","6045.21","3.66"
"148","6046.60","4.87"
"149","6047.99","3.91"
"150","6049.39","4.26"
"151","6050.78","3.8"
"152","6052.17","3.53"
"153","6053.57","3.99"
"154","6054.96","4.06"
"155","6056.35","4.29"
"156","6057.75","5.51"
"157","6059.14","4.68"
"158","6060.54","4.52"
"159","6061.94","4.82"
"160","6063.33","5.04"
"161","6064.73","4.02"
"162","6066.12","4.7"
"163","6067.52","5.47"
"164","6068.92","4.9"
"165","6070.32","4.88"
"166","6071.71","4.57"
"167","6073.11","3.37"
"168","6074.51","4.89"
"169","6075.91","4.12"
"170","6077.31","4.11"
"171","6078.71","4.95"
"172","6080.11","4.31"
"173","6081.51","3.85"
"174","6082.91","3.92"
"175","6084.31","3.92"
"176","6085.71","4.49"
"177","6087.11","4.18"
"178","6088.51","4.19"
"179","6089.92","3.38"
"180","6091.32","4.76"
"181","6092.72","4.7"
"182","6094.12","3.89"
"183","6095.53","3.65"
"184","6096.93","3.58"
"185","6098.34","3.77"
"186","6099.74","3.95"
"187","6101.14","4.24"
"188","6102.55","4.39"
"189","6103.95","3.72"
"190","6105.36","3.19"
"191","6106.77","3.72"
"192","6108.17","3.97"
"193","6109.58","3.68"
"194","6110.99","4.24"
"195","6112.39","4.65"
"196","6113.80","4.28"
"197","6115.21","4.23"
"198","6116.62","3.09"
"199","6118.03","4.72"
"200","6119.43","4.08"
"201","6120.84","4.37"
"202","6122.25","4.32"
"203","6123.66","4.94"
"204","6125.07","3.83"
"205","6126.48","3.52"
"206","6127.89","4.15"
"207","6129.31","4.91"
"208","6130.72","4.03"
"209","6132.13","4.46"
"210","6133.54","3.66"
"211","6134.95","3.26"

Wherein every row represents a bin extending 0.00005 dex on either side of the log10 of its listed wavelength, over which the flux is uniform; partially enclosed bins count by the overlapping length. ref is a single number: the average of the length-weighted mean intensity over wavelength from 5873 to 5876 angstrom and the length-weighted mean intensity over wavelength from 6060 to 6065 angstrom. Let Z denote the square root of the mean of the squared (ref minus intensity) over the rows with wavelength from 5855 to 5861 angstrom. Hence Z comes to 0.74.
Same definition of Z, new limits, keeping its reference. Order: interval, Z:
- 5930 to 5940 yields 0.72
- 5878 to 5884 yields 0.75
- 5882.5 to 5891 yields 0.93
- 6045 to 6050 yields 0.68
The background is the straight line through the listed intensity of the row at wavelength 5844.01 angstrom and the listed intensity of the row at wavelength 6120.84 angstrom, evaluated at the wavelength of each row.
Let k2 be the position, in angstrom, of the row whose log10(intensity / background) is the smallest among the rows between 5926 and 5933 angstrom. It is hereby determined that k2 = 5929.41 angstrom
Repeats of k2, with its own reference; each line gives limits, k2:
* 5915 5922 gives 5919.86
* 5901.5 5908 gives 5906.24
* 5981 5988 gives 5982.89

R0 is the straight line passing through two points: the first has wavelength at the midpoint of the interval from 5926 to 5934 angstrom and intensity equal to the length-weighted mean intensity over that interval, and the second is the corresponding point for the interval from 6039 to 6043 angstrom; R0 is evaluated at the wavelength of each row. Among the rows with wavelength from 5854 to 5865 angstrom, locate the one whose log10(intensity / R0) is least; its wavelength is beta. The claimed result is 5861.53 angstrom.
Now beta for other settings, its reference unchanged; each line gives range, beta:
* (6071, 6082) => 6073.11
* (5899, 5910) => 5899.45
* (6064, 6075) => 6073.11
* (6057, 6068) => 6064.73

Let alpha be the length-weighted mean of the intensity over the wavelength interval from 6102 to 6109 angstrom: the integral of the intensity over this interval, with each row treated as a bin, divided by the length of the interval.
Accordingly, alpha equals 3.8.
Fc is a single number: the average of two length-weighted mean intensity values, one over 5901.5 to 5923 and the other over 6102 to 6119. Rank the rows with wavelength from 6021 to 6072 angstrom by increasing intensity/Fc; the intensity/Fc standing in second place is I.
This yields 0.883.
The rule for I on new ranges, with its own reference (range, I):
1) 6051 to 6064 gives 0.998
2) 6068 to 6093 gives 0.846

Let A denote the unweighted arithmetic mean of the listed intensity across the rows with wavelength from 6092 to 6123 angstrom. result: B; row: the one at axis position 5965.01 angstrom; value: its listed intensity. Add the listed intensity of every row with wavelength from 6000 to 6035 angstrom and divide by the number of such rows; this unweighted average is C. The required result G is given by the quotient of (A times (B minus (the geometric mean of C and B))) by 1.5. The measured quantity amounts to 0.6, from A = 4.02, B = 4.49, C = 4.09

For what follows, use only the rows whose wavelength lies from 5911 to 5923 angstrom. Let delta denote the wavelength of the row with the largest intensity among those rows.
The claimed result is 5913.05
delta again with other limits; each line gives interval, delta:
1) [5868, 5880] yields 5873.69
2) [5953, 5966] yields 5954.03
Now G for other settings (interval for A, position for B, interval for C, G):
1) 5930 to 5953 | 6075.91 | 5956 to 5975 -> 0.0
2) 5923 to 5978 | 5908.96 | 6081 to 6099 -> -0.5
